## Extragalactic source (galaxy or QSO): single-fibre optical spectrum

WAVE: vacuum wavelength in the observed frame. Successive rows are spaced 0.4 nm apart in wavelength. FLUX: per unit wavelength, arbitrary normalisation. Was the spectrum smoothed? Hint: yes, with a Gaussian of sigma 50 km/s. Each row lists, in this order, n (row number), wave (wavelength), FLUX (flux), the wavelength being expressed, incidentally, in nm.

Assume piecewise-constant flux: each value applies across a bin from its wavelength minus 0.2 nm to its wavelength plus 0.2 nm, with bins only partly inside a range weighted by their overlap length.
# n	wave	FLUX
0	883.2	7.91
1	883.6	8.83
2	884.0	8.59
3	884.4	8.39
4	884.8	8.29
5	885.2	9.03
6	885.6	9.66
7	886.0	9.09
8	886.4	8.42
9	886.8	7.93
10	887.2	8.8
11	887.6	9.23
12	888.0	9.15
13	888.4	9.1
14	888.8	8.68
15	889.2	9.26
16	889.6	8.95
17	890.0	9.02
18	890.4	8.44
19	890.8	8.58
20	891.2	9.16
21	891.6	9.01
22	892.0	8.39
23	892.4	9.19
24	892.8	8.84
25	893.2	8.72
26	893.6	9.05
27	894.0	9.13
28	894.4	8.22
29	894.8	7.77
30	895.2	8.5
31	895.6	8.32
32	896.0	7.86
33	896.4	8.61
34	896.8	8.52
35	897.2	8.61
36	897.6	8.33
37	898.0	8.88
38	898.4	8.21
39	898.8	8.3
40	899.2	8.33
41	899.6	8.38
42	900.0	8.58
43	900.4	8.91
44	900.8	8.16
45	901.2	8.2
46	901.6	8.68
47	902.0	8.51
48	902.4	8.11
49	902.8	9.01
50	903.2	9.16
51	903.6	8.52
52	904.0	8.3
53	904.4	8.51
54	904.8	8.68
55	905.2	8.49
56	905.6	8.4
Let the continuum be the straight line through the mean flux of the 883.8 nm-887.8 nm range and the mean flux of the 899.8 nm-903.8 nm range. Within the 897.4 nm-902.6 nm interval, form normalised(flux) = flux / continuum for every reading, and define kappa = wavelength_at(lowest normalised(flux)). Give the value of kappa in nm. 902.4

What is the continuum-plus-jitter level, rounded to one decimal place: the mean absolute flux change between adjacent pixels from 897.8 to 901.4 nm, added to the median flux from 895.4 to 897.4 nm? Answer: 8.8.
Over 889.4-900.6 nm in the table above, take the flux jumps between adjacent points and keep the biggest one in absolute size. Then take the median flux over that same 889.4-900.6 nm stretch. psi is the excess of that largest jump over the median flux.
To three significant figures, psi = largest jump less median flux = -7.67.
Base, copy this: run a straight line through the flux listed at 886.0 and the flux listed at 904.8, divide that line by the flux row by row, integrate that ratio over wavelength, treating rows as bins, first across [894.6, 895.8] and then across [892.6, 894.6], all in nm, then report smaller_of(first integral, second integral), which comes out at 1.3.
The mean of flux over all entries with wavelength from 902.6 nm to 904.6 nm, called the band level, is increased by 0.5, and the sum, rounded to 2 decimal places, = 9.20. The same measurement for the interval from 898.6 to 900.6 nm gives 9.00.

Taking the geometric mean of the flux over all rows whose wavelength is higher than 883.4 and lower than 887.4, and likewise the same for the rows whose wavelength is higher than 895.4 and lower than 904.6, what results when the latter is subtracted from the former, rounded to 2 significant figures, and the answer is 0.22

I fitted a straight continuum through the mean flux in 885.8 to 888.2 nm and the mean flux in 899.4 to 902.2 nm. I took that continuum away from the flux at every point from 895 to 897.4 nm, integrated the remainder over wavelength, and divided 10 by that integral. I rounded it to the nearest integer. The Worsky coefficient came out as -23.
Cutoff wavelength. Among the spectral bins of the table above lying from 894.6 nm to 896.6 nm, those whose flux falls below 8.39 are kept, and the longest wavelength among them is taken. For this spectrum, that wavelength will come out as 896.0 nm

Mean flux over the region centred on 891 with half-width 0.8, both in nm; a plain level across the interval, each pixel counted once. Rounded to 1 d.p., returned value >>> 8.8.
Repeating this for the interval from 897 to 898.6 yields 8.5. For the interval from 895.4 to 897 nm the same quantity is 8.3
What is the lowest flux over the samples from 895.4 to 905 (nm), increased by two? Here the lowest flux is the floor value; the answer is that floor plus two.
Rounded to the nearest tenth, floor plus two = 9.9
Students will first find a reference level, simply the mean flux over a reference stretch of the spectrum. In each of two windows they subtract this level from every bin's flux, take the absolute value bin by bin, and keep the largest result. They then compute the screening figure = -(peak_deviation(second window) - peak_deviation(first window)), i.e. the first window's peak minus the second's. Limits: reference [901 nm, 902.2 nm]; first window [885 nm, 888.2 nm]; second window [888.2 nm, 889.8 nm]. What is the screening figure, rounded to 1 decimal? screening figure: 0.4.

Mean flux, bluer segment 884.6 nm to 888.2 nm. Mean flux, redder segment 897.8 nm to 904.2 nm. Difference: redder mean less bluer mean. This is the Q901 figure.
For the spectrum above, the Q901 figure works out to -0.33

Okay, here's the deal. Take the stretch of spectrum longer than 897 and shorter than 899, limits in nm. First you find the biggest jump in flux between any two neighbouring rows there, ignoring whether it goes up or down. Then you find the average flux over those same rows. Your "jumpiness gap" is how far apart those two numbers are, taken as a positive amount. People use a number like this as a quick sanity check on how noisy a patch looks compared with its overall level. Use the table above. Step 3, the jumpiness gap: 7.80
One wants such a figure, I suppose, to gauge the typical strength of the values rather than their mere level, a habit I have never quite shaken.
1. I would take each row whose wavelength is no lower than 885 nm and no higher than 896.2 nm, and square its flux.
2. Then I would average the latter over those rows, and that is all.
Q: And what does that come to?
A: 77.1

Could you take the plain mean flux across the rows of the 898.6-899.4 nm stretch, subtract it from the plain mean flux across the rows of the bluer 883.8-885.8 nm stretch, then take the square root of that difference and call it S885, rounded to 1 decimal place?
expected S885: 0.7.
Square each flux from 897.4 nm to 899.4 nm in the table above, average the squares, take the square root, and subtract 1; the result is 7.4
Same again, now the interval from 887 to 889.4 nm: 8.0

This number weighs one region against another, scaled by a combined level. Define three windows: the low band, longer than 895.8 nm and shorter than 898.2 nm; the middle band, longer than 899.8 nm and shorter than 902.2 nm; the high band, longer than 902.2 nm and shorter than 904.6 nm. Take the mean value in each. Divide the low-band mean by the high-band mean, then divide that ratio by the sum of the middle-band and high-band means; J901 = 0.0575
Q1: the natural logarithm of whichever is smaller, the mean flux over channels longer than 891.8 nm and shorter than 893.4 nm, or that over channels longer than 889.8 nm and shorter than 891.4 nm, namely 2.173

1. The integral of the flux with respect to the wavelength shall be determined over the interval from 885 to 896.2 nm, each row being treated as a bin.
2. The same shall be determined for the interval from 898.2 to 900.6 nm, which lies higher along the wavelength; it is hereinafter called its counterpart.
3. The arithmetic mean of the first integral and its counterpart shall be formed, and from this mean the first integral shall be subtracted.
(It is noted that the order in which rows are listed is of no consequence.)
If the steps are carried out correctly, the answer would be -39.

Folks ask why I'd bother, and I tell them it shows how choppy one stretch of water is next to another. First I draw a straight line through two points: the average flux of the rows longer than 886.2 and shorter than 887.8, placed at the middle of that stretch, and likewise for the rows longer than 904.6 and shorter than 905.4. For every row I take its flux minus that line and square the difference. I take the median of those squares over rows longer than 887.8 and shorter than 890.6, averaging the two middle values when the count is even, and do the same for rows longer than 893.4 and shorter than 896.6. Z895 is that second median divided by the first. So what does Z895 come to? 0.96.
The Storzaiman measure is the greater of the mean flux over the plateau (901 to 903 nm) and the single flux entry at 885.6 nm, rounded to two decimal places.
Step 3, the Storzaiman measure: 9.66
